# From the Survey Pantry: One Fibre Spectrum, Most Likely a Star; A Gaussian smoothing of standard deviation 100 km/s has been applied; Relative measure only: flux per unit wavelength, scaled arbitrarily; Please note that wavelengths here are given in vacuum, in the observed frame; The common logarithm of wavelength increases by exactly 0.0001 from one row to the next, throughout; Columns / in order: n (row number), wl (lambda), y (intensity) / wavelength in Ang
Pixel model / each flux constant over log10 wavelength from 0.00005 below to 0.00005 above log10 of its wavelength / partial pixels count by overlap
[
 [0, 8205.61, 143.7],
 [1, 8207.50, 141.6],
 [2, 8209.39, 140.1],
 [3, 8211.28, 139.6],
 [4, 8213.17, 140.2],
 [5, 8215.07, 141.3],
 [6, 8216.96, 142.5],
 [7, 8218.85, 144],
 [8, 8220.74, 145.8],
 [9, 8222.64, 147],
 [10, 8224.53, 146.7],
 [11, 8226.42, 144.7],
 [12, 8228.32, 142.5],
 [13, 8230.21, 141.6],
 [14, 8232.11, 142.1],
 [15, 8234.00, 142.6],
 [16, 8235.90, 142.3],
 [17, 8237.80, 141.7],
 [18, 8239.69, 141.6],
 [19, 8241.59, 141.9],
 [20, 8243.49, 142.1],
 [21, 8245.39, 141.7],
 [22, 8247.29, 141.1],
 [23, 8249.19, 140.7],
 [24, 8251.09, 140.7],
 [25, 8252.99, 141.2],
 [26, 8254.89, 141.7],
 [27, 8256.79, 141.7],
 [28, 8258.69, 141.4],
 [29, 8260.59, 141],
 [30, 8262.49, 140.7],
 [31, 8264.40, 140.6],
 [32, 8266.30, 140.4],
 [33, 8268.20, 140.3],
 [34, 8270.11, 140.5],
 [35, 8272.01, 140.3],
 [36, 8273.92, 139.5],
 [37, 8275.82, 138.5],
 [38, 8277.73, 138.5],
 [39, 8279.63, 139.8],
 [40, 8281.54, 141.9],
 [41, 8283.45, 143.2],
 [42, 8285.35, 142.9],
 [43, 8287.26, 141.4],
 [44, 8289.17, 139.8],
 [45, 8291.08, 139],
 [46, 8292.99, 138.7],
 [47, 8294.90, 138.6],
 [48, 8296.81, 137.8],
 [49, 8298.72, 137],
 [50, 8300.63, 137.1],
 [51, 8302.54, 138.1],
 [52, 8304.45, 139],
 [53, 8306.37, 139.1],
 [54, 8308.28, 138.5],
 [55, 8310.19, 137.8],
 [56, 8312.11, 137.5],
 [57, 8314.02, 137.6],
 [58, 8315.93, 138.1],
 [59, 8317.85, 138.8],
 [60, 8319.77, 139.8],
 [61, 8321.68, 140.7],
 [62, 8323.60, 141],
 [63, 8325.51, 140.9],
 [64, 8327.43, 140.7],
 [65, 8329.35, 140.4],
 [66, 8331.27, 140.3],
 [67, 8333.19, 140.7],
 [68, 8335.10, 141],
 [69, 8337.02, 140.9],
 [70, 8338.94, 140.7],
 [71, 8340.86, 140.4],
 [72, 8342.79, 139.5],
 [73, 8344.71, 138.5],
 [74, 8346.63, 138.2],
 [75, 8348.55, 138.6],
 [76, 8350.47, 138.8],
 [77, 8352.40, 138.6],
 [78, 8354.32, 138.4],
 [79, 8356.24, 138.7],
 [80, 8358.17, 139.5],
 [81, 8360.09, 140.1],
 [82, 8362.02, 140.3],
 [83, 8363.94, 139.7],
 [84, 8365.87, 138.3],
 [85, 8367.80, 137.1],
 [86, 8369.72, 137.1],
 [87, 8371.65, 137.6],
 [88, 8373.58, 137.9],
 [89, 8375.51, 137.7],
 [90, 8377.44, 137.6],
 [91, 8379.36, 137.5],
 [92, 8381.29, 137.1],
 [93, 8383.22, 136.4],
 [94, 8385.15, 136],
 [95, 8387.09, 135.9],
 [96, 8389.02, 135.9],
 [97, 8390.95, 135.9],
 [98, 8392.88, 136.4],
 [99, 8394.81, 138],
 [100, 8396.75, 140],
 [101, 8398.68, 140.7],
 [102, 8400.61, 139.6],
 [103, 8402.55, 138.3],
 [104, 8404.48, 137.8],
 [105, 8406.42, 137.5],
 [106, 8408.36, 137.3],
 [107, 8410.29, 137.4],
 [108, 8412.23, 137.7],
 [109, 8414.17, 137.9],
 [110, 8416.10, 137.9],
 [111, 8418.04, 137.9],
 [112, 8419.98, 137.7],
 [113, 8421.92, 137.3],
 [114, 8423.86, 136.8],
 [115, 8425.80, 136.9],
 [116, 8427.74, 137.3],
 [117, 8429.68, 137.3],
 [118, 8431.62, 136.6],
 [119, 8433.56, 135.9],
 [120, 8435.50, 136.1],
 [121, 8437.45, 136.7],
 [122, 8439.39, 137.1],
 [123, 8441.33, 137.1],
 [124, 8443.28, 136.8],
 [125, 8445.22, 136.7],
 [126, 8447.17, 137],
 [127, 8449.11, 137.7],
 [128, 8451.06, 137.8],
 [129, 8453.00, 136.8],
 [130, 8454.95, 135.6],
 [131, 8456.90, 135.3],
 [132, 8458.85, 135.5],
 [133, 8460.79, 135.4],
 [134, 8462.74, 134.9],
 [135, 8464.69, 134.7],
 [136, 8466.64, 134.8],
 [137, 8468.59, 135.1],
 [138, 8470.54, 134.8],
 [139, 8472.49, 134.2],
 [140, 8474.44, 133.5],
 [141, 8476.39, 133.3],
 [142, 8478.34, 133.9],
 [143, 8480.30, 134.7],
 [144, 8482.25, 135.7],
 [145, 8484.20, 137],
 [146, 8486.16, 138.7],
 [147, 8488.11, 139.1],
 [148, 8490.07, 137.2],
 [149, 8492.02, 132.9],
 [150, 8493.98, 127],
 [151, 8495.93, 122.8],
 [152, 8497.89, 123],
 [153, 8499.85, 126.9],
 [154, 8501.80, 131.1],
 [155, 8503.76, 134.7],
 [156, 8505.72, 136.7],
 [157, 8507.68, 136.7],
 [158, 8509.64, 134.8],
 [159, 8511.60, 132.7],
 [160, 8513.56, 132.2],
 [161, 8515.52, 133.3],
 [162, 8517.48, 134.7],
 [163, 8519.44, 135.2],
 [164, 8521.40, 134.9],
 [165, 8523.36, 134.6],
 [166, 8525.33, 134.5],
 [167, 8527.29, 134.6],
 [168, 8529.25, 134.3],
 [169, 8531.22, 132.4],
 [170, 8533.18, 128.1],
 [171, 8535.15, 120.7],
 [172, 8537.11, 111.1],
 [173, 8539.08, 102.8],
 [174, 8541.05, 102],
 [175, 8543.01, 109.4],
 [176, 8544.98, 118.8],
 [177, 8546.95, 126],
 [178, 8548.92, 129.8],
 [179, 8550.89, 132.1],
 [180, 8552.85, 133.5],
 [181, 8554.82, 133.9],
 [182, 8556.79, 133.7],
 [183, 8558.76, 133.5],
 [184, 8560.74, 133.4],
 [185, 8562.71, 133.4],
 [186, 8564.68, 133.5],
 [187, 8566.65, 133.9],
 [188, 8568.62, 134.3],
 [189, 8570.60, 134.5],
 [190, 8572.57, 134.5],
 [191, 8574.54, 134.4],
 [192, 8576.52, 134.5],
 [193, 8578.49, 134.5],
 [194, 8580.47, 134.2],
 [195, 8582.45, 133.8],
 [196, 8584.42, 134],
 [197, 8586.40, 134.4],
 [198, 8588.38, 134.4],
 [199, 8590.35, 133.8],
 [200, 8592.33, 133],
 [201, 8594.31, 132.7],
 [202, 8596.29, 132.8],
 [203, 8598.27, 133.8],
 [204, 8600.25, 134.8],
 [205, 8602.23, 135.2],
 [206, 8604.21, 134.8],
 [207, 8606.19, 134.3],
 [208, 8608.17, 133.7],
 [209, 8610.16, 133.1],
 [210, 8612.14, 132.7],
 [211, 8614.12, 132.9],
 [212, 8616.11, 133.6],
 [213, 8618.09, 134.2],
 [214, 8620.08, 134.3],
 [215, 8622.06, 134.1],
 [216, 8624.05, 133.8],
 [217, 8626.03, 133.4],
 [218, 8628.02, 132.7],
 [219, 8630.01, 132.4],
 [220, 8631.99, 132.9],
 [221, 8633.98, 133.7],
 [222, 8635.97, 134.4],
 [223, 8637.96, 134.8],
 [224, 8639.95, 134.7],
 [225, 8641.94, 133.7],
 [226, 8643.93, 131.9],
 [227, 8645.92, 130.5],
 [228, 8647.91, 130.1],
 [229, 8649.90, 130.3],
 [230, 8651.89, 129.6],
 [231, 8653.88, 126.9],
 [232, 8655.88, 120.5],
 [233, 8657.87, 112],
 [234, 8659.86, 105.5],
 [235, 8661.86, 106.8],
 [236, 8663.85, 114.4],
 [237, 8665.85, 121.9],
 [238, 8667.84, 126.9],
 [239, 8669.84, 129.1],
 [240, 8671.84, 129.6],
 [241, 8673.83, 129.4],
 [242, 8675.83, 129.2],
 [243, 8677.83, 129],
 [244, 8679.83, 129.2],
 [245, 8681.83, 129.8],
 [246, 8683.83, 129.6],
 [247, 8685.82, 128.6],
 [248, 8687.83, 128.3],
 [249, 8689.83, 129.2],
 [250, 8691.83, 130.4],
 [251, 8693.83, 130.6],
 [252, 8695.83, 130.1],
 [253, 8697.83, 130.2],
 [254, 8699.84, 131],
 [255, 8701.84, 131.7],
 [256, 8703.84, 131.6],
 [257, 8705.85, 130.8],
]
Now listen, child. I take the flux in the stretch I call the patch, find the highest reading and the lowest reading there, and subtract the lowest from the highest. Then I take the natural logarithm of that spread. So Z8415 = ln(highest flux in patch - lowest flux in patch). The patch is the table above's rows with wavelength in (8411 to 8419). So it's -1.6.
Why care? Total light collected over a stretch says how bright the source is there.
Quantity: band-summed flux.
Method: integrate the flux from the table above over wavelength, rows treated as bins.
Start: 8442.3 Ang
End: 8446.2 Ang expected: 532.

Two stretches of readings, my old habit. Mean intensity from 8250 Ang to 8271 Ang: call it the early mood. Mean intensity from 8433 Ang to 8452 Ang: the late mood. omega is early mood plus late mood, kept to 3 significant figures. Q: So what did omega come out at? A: 278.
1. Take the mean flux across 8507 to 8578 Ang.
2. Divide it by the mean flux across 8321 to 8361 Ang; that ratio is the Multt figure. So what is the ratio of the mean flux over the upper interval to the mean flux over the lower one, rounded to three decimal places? 0.927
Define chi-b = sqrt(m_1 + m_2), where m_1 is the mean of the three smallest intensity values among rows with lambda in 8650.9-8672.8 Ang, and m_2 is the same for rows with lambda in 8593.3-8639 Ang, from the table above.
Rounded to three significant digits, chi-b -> 15.5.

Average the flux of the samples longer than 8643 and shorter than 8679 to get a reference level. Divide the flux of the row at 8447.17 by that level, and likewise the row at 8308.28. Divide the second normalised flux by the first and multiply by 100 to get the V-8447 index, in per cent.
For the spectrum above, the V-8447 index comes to 101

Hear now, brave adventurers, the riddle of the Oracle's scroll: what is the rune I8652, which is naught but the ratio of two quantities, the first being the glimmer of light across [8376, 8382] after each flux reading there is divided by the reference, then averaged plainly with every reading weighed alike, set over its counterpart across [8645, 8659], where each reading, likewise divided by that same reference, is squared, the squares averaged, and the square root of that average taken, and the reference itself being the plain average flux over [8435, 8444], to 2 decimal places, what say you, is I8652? 1.09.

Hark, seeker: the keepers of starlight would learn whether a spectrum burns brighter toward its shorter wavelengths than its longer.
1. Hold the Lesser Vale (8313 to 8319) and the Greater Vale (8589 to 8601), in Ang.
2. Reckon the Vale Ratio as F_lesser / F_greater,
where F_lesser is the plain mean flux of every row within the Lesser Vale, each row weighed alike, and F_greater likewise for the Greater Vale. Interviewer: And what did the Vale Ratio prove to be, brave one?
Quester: 1.035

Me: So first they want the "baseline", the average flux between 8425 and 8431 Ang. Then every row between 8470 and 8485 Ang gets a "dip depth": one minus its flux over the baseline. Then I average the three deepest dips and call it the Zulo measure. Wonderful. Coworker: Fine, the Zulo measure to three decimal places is 0.026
